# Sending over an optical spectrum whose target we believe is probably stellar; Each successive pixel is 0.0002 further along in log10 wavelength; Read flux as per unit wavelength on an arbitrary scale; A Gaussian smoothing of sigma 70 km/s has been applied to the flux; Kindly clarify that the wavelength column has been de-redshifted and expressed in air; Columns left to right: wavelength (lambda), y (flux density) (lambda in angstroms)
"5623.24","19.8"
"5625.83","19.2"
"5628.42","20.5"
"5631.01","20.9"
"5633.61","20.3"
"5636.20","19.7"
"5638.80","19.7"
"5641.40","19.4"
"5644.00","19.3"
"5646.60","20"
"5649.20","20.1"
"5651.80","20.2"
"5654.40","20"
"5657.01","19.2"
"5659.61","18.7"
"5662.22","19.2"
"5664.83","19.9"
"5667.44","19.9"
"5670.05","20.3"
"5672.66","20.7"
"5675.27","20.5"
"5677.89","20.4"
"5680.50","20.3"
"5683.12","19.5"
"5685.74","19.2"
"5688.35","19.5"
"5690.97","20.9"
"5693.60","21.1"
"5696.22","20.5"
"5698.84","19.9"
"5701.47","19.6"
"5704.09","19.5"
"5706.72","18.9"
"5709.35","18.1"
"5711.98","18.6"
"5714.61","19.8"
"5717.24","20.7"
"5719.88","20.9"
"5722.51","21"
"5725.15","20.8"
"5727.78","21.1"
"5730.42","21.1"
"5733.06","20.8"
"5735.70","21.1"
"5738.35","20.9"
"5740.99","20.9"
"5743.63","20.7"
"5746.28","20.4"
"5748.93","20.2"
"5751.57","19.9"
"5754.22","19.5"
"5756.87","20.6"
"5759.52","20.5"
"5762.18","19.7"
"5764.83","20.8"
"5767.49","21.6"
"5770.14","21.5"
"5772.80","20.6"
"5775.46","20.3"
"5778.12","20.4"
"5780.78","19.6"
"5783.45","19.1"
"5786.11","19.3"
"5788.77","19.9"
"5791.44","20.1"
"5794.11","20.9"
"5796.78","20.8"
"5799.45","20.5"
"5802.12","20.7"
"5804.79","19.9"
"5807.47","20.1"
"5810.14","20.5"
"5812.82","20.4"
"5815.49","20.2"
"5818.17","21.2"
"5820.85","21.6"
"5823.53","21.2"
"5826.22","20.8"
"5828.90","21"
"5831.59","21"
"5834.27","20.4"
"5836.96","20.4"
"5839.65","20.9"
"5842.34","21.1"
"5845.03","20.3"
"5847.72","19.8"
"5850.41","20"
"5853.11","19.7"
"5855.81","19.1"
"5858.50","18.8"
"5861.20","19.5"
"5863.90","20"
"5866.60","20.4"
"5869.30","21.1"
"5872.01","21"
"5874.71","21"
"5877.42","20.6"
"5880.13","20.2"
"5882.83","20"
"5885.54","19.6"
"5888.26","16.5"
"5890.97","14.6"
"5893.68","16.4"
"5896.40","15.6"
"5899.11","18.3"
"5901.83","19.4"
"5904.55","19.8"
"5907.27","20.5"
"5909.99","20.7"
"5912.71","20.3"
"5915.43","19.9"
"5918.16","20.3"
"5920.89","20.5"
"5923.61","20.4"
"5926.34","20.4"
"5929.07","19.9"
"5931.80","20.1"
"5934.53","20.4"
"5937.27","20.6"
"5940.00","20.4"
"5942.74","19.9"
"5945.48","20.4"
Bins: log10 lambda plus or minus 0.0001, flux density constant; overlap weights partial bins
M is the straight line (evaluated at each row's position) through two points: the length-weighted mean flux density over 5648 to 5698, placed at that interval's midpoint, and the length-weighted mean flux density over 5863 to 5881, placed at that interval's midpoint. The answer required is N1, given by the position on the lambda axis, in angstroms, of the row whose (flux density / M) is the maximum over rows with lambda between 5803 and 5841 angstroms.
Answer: 5820.85 angstroms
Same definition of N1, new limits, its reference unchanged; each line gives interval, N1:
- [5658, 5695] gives 5693.60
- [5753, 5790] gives 5767.49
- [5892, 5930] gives 5909.99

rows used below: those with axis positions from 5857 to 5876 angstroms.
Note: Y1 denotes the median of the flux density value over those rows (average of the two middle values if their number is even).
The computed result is 20.4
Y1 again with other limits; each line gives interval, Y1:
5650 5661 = 19.6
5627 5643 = 20.0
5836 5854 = 20.3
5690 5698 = 20.9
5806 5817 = 20.3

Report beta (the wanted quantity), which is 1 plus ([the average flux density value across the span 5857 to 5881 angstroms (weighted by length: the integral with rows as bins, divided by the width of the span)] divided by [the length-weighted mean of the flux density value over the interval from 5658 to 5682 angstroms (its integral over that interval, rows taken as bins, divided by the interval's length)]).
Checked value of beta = 2.02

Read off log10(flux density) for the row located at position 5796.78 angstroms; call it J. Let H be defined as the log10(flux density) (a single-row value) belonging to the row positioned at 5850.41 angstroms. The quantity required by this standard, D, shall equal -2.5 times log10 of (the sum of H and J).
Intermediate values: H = 1.30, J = 1.318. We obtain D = -1.05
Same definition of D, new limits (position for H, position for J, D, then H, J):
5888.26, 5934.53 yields -1.01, 1.22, 1.310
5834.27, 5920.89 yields -1.05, 1.31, 1.312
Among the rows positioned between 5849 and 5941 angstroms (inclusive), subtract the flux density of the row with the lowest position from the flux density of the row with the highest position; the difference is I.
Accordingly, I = 0.4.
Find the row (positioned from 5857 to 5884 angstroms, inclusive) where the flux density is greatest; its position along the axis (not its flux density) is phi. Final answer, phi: 5869.30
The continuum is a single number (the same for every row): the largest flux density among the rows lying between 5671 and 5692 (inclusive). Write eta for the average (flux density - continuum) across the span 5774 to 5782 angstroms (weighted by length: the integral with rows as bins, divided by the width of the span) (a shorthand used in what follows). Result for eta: -0.79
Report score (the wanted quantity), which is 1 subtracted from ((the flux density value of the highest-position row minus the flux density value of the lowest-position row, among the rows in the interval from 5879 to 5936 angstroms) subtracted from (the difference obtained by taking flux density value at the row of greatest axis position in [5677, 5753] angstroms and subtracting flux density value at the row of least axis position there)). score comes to -1.7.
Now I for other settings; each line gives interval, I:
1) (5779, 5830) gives 1.4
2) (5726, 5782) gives -1.5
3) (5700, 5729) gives 1.5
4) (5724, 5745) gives -0.1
